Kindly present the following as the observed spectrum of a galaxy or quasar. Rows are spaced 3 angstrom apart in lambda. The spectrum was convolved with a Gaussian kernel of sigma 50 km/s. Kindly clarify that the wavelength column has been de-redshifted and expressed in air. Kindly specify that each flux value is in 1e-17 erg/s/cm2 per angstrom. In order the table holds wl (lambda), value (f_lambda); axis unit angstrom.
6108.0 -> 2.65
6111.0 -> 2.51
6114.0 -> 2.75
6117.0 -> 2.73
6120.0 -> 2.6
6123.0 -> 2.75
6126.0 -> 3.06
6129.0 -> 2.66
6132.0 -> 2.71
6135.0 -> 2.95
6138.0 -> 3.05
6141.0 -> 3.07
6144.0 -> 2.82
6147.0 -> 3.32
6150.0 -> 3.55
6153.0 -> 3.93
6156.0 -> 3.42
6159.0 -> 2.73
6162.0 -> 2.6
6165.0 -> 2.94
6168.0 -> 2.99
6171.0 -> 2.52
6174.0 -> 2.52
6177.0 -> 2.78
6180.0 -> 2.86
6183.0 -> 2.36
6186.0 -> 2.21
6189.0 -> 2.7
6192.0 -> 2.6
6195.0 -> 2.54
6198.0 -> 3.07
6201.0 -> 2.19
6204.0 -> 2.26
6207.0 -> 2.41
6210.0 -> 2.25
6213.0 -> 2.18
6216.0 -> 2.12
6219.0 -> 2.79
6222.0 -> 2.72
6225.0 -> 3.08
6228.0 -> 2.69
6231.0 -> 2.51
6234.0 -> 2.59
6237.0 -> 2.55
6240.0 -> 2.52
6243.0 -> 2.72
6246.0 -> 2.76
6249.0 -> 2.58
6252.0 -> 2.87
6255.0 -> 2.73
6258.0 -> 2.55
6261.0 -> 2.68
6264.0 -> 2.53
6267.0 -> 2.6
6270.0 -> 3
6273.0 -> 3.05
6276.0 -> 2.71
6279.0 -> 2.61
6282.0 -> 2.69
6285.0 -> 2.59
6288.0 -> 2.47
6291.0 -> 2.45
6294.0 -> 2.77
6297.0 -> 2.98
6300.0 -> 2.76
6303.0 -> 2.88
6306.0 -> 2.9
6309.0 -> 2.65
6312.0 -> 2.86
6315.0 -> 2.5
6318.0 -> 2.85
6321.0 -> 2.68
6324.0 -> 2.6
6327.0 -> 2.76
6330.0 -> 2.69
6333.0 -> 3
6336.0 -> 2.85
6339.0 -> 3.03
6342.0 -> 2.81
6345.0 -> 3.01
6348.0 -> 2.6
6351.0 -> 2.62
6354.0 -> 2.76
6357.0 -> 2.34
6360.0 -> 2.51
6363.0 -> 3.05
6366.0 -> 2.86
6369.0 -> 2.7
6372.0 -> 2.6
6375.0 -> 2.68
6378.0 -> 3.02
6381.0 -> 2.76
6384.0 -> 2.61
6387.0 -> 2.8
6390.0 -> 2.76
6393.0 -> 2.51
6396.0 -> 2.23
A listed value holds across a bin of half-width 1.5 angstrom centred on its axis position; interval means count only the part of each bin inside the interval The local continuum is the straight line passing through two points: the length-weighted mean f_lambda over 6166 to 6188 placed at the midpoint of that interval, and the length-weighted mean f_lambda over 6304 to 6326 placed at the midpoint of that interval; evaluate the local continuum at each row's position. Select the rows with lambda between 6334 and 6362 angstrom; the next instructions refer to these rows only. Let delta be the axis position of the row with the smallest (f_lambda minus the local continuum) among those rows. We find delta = 6357.0 angstrom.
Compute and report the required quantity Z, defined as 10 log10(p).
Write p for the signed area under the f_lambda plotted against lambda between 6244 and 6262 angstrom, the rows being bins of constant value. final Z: 16.9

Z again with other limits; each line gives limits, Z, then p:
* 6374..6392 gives 17.0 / 49.8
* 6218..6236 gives 16.9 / 49.0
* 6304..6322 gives 16.9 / 49.4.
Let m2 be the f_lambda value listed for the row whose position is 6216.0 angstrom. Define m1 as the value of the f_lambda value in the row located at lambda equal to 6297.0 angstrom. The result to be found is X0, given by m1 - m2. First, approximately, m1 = 2.98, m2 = 2.12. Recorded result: 0.86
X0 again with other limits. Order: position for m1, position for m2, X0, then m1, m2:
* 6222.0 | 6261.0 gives 0.04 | 2.72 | 2.68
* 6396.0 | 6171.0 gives -0.29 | 2.23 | 2.52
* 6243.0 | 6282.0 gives 0.03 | 2.72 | 2.69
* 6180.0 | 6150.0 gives -0.69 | 2.86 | 3.55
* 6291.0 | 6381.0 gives -0.31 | 2.45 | 2.76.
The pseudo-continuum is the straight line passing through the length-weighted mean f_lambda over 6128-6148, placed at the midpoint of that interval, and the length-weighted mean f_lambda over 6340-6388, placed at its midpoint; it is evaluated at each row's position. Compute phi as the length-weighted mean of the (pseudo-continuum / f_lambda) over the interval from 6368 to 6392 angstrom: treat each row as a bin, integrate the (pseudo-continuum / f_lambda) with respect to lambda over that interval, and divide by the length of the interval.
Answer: 1.00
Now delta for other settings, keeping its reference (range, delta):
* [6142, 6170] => 6162.0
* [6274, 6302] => 6291.0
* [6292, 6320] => 6315.0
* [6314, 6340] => 6315.0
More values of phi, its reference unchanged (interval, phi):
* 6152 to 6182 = 1.02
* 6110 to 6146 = 1.05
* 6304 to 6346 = 0.99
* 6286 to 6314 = 1.02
